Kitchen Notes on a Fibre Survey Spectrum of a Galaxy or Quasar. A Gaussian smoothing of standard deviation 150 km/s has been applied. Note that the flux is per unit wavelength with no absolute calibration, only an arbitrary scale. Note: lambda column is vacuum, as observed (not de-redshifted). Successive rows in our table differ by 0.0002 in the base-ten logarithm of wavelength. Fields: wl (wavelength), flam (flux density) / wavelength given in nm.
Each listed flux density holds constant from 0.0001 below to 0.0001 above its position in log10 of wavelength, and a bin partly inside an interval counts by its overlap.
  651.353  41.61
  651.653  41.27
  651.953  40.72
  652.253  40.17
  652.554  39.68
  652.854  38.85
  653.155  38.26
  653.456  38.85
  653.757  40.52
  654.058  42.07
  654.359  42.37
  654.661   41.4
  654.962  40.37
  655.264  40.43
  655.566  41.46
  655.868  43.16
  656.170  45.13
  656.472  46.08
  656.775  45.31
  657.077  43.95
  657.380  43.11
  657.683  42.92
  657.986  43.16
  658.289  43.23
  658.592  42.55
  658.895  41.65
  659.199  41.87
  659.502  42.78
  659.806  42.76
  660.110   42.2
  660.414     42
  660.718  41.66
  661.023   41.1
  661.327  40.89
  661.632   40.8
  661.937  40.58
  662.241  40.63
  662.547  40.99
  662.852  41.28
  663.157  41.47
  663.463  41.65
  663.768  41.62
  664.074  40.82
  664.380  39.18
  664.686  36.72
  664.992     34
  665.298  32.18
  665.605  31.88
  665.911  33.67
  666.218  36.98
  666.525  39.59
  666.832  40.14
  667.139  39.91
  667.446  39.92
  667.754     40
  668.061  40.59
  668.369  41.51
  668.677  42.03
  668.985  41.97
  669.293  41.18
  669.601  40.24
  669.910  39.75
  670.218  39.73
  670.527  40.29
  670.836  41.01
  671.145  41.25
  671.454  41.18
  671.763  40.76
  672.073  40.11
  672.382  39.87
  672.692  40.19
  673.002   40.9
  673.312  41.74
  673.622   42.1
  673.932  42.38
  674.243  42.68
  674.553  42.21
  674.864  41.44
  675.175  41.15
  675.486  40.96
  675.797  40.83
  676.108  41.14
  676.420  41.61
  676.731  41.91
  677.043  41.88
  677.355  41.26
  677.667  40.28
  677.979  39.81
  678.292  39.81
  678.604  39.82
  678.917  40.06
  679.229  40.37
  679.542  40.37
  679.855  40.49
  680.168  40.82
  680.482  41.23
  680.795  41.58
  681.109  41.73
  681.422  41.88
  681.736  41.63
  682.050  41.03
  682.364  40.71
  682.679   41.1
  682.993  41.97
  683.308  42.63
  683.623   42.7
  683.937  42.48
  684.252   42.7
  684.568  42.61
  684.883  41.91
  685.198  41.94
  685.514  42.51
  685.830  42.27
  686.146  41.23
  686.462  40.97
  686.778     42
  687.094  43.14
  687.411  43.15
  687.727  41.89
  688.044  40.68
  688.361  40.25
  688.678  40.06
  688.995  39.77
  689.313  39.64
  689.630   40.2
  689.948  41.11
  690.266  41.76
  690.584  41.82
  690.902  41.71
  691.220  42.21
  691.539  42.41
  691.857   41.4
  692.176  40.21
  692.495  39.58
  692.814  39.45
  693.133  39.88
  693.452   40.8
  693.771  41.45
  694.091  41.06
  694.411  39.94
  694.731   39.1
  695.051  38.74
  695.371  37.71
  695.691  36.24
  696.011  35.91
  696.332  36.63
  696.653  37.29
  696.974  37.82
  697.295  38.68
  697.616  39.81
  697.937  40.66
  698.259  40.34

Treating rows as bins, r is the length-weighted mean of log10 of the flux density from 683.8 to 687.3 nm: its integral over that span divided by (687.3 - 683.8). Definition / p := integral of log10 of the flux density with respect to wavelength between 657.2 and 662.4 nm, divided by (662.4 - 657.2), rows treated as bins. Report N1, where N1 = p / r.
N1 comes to 1.00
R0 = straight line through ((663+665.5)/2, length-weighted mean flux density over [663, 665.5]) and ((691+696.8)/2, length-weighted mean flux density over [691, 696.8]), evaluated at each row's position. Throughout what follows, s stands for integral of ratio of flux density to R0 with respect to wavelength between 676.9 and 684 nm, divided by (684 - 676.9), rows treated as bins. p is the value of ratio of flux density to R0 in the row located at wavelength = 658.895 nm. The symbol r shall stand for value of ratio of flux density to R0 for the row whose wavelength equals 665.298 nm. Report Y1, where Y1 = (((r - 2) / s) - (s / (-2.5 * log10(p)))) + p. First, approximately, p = 1.09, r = 0.84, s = 1.06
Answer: 11.0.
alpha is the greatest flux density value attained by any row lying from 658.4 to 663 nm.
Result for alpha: 42.78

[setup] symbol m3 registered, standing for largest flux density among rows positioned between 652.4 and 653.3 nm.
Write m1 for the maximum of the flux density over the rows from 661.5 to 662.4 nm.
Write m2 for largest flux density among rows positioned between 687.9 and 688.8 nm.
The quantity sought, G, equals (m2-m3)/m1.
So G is 0.02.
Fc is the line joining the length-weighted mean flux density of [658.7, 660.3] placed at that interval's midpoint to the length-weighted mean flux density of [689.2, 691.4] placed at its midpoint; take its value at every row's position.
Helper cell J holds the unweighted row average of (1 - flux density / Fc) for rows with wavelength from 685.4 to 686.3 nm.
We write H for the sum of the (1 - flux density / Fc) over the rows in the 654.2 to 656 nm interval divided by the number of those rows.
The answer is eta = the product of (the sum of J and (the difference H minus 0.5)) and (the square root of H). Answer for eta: -0.07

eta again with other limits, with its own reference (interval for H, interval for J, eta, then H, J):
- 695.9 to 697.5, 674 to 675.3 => -0.12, 0.09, 0.00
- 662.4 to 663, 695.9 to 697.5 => -0.06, 0.02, 0.09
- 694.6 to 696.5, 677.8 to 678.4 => -0.11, 0.09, 0.04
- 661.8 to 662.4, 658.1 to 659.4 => -0.09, 0.04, 0.00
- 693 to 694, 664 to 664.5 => -0.04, 0.01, 0.05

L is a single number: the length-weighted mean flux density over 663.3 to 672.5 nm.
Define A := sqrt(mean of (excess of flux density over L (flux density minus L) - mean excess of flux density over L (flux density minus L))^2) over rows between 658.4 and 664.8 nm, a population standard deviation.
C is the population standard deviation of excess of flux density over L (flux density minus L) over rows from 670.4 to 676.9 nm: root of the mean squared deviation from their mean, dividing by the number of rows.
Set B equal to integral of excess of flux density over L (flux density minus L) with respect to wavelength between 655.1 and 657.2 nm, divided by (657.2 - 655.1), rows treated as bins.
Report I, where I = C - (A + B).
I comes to -4.8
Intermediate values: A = 1.3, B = 4.3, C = 0.75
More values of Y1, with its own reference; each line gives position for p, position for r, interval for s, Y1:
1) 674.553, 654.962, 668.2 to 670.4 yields 11.6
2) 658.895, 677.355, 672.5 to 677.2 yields 11.4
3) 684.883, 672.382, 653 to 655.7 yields 14.5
